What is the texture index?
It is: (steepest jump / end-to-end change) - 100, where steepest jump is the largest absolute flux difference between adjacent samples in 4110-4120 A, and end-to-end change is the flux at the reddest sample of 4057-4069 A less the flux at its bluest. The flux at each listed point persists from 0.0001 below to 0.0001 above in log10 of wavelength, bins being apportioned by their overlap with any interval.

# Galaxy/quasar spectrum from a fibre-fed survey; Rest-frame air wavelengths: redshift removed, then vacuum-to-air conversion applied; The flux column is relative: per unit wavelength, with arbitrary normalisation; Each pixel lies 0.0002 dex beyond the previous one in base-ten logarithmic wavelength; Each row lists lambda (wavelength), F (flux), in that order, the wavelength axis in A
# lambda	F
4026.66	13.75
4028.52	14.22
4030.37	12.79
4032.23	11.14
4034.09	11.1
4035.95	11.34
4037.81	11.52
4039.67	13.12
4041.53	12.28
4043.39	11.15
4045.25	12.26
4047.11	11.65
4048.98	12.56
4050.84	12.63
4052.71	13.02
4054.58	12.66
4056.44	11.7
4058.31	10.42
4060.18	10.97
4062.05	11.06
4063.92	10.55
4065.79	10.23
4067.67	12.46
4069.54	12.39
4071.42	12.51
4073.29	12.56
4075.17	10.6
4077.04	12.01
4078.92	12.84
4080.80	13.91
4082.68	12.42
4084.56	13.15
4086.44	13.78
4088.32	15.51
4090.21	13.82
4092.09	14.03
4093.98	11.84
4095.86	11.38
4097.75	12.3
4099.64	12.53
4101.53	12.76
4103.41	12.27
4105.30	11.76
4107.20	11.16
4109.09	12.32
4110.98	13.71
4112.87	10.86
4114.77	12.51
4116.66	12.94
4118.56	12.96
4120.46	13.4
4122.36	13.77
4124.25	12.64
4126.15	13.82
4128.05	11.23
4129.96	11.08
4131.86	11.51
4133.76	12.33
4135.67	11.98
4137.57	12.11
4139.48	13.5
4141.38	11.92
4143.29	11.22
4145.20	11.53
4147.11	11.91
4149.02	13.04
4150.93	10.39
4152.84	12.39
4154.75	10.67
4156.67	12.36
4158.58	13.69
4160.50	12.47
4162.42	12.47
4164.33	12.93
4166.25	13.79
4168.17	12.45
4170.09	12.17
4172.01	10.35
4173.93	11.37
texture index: -99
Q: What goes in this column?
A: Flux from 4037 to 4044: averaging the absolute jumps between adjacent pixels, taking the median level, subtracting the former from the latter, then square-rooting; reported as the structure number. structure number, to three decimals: 3.273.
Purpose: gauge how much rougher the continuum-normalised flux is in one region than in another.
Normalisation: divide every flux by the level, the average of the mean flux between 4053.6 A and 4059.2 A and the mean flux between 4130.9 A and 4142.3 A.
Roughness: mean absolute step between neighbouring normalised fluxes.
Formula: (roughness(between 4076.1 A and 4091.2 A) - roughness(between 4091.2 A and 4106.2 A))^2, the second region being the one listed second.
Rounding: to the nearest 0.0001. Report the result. 0.0014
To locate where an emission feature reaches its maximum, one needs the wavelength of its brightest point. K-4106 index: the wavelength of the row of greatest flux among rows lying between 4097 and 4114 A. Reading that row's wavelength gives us 4110.98 A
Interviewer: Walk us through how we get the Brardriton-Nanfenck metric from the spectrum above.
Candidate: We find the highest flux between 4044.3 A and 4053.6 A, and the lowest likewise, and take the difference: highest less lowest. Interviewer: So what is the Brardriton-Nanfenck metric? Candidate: 1.4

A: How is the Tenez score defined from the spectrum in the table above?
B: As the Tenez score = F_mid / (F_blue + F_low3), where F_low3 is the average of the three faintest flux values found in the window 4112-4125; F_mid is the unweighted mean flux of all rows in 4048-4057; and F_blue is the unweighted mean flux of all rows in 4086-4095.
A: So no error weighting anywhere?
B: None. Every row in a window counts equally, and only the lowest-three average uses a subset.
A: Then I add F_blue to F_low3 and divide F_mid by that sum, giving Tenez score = 0.49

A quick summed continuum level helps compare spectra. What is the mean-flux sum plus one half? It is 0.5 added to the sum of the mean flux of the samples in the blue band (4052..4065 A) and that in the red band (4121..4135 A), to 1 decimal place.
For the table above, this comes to 24.3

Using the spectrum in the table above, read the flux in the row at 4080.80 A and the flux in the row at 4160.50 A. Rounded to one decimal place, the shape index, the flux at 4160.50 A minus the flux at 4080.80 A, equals -1.4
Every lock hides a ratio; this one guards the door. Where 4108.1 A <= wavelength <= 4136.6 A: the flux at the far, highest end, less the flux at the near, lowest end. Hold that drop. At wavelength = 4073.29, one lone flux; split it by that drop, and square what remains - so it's 1365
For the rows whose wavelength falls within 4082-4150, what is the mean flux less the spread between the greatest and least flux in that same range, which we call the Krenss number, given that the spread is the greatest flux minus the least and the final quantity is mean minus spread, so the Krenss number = 7.9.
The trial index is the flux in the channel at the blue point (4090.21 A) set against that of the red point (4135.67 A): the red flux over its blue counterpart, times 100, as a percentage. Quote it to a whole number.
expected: 87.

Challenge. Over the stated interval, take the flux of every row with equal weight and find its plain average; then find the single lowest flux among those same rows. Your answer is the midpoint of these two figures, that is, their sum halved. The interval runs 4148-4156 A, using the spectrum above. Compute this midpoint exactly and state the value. 11.0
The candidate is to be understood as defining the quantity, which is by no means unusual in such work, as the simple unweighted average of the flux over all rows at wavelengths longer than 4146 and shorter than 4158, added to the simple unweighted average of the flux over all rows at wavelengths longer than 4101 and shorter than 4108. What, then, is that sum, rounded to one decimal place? 23.8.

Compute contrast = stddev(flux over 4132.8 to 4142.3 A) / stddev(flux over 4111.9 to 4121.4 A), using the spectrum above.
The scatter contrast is 0.66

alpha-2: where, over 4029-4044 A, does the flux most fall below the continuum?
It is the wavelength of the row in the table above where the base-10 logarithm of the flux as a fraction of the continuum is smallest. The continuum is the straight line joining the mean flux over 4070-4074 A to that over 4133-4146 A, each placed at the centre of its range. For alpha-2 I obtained 4034.09 A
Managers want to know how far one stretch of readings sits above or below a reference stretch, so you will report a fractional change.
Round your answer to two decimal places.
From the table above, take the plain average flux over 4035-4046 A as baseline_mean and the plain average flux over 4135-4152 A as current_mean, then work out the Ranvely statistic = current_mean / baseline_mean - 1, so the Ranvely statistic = 0.00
